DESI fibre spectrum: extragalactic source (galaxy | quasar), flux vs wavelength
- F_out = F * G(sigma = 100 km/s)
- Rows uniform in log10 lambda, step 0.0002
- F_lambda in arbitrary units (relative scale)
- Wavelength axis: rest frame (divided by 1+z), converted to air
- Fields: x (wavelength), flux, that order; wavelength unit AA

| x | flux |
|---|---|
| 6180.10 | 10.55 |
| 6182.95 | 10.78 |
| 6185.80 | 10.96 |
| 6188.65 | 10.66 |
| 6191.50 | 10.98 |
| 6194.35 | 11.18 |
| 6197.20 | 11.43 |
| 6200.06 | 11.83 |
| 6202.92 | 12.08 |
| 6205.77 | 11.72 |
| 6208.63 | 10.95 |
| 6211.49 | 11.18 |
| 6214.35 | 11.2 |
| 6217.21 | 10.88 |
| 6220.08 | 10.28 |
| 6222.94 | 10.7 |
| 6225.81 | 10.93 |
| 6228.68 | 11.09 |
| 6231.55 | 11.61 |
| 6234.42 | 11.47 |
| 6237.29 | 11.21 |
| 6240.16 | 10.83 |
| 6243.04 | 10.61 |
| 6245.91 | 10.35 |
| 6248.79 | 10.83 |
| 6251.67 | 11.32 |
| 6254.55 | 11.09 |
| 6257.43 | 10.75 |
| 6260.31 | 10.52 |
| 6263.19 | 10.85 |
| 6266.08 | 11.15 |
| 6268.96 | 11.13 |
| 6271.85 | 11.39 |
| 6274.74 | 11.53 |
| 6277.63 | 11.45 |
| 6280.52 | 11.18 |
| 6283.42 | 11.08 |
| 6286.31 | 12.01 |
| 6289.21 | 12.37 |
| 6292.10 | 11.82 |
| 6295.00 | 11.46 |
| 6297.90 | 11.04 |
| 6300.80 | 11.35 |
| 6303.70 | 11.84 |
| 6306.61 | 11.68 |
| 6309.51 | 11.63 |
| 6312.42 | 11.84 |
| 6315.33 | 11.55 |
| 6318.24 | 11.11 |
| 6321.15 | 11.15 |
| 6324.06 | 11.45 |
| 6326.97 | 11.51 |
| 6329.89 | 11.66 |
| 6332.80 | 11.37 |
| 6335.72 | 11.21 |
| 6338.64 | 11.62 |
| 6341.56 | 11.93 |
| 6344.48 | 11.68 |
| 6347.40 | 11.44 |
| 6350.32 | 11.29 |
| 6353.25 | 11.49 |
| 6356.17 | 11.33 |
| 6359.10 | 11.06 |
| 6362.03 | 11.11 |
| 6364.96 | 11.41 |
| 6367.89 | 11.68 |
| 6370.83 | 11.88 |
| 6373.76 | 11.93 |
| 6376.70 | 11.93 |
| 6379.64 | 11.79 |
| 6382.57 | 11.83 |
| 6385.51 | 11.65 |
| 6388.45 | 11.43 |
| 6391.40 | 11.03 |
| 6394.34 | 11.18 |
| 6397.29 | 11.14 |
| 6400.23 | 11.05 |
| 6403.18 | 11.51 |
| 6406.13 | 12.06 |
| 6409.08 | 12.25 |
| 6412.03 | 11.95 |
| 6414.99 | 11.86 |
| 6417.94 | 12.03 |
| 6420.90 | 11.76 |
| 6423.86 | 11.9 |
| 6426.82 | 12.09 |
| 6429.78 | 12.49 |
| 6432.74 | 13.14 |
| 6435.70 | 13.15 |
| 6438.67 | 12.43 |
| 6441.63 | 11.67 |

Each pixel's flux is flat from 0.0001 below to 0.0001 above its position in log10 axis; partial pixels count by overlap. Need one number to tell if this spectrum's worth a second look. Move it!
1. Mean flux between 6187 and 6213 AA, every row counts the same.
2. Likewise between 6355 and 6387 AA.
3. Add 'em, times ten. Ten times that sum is 229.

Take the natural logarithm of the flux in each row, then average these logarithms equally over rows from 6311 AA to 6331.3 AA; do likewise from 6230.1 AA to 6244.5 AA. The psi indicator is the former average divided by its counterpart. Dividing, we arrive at 1.01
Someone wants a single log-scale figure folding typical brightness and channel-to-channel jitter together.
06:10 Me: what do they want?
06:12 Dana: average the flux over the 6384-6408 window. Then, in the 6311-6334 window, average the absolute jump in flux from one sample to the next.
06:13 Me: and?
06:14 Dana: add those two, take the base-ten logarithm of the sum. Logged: 1.065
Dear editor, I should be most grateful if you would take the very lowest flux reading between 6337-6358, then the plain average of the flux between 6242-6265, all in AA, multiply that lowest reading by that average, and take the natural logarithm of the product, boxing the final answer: 4.80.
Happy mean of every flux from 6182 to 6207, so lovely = 11.3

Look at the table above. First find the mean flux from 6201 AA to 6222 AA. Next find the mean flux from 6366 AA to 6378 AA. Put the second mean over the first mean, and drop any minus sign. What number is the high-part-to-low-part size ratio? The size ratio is 1.06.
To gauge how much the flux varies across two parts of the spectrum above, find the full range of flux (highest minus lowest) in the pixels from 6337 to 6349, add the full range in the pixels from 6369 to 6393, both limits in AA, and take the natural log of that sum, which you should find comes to 0.329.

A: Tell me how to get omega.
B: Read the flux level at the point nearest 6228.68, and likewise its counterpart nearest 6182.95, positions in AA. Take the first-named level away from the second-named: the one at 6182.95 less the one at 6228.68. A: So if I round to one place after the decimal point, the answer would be -0.3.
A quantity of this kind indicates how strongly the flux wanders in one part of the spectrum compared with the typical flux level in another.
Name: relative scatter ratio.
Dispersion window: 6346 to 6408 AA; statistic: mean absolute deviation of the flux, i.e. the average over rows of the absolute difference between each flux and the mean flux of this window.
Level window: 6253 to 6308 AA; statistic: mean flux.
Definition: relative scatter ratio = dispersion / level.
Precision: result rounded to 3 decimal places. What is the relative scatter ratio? 0.024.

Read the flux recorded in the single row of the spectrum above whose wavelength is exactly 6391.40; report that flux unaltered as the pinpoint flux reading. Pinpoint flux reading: 11.03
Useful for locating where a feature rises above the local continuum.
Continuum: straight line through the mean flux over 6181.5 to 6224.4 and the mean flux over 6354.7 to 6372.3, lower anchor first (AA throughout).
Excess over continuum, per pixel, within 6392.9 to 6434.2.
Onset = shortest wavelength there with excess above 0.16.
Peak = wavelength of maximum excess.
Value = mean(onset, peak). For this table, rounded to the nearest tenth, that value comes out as 6419.4 AA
